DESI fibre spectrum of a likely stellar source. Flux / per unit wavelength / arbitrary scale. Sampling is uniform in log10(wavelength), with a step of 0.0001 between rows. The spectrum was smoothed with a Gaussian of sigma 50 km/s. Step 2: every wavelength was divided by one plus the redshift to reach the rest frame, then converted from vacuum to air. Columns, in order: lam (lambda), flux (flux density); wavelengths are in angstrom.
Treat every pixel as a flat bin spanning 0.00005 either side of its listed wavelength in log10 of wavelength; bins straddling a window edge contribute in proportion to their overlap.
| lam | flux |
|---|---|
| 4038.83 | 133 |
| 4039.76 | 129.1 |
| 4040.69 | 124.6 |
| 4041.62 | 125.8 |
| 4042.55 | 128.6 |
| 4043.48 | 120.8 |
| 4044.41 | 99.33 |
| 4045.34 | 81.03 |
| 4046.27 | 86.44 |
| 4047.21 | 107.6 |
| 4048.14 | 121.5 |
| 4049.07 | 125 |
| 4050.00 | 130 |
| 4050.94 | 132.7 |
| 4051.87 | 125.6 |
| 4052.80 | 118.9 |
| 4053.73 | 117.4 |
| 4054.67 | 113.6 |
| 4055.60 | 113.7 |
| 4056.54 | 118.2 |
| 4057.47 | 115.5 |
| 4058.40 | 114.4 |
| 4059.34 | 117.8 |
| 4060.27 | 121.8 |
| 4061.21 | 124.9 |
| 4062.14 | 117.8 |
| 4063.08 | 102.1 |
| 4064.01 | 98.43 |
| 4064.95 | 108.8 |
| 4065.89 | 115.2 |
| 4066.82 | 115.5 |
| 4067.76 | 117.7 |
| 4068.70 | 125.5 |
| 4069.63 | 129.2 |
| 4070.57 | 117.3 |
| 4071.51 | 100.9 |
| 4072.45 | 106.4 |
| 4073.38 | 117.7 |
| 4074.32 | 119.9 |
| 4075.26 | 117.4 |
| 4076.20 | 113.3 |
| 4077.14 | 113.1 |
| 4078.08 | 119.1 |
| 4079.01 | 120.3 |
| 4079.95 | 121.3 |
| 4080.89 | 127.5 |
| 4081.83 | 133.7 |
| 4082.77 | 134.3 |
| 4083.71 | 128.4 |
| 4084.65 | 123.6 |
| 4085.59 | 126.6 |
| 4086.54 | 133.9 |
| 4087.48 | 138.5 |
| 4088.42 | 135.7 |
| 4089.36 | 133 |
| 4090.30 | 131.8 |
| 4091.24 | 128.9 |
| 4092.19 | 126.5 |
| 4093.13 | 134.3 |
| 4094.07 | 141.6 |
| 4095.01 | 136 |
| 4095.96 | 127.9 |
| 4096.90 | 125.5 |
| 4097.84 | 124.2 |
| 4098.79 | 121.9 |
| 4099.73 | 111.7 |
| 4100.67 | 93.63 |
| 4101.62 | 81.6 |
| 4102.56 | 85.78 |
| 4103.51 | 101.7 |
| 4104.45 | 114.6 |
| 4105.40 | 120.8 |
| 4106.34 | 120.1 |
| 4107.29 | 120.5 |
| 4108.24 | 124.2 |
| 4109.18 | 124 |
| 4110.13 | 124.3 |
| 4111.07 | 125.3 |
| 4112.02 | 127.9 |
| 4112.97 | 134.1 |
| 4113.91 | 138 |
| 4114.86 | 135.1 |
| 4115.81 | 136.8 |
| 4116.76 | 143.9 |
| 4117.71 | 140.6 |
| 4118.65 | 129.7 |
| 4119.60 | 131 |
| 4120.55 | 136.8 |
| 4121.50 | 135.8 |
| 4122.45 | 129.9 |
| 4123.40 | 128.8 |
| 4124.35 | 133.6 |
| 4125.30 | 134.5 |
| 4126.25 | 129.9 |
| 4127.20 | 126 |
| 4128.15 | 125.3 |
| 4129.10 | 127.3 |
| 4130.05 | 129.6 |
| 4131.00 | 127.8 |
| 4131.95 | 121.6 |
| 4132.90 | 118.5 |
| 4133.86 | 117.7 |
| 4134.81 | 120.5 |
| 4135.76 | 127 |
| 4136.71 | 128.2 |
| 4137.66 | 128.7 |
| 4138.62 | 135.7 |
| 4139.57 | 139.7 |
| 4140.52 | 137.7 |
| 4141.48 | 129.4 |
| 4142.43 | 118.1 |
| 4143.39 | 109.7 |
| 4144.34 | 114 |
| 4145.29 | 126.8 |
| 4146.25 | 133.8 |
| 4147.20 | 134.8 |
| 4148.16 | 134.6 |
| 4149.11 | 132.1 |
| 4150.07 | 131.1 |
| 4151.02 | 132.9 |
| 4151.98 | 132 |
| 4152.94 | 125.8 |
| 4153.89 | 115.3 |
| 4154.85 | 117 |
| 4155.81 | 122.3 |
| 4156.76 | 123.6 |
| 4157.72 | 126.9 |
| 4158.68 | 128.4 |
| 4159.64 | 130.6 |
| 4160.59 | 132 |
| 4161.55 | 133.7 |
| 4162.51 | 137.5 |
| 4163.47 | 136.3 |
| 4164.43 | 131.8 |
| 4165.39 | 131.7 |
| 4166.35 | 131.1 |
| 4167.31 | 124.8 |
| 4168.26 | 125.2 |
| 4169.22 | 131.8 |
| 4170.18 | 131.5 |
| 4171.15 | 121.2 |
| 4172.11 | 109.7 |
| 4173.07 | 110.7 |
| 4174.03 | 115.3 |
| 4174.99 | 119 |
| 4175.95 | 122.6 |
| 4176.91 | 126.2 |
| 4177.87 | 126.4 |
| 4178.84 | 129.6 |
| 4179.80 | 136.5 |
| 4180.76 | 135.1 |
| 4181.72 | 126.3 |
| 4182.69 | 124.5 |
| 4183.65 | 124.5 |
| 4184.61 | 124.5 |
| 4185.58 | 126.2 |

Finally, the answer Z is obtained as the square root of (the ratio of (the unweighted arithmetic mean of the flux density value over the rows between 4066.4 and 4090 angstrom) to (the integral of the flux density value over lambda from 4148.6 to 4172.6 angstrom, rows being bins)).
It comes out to 0.200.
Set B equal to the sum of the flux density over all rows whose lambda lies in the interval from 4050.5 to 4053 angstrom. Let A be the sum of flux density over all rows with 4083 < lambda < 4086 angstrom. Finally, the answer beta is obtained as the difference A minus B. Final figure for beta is 1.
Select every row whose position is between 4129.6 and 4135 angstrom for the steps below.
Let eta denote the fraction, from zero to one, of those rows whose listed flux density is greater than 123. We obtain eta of 0.3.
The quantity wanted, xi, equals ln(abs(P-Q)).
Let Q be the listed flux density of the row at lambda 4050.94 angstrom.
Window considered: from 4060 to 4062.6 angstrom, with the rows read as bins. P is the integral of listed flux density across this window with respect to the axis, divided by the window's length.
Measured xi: 2.4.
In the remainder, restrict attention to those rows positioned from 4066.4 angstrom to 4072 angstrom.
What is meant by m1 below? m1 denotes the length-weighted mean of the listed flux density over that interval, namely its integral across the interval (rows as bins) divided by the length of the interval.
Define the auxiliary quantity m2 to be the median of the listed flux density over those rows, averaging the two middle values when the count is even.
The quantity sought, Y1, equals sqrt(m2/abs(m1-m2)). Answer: 190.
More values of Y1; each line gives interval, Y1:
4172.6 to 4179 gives 9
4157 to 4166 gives 51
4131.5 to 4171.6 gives 10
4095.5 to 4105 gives 5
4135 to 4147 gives 11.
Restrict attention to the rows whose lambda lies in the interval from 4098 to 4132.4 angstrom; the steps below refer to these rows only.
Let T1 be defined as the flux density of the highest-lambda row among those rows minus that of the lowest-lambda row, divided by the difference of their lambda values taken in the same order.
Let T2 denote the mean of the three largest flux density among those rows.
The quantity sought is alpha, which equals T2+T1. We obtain 141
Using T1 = 0.0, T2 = 141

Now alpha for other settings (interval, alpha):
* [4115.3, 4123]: 139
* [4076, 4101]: 138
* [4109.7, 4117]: 143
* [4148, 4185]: 136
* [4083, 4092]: 136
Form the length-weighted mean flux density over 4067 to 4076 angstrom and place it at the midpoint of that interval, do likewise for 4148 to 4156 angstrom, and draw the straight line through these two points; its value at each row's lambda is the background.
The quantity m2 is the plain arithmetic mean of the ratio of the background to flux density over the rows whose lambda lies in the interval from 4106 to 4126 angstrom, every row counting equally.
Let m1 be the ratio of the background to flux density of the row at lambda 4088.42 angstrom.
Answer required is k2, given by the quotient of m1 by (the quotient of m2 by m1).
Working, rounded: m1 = 0.88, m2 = 0.93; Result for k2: 0.82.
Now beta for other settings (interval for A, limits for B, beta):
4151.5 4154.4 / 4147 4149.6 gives -28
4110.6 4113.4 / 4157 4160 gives 1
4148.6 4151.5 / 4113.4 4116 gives -14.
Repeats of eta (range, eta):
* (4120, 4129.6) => 1.0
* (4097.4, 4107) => 0.1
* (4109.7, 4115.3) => 1.0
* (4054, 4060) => 0.0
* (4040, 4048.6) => 0.3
